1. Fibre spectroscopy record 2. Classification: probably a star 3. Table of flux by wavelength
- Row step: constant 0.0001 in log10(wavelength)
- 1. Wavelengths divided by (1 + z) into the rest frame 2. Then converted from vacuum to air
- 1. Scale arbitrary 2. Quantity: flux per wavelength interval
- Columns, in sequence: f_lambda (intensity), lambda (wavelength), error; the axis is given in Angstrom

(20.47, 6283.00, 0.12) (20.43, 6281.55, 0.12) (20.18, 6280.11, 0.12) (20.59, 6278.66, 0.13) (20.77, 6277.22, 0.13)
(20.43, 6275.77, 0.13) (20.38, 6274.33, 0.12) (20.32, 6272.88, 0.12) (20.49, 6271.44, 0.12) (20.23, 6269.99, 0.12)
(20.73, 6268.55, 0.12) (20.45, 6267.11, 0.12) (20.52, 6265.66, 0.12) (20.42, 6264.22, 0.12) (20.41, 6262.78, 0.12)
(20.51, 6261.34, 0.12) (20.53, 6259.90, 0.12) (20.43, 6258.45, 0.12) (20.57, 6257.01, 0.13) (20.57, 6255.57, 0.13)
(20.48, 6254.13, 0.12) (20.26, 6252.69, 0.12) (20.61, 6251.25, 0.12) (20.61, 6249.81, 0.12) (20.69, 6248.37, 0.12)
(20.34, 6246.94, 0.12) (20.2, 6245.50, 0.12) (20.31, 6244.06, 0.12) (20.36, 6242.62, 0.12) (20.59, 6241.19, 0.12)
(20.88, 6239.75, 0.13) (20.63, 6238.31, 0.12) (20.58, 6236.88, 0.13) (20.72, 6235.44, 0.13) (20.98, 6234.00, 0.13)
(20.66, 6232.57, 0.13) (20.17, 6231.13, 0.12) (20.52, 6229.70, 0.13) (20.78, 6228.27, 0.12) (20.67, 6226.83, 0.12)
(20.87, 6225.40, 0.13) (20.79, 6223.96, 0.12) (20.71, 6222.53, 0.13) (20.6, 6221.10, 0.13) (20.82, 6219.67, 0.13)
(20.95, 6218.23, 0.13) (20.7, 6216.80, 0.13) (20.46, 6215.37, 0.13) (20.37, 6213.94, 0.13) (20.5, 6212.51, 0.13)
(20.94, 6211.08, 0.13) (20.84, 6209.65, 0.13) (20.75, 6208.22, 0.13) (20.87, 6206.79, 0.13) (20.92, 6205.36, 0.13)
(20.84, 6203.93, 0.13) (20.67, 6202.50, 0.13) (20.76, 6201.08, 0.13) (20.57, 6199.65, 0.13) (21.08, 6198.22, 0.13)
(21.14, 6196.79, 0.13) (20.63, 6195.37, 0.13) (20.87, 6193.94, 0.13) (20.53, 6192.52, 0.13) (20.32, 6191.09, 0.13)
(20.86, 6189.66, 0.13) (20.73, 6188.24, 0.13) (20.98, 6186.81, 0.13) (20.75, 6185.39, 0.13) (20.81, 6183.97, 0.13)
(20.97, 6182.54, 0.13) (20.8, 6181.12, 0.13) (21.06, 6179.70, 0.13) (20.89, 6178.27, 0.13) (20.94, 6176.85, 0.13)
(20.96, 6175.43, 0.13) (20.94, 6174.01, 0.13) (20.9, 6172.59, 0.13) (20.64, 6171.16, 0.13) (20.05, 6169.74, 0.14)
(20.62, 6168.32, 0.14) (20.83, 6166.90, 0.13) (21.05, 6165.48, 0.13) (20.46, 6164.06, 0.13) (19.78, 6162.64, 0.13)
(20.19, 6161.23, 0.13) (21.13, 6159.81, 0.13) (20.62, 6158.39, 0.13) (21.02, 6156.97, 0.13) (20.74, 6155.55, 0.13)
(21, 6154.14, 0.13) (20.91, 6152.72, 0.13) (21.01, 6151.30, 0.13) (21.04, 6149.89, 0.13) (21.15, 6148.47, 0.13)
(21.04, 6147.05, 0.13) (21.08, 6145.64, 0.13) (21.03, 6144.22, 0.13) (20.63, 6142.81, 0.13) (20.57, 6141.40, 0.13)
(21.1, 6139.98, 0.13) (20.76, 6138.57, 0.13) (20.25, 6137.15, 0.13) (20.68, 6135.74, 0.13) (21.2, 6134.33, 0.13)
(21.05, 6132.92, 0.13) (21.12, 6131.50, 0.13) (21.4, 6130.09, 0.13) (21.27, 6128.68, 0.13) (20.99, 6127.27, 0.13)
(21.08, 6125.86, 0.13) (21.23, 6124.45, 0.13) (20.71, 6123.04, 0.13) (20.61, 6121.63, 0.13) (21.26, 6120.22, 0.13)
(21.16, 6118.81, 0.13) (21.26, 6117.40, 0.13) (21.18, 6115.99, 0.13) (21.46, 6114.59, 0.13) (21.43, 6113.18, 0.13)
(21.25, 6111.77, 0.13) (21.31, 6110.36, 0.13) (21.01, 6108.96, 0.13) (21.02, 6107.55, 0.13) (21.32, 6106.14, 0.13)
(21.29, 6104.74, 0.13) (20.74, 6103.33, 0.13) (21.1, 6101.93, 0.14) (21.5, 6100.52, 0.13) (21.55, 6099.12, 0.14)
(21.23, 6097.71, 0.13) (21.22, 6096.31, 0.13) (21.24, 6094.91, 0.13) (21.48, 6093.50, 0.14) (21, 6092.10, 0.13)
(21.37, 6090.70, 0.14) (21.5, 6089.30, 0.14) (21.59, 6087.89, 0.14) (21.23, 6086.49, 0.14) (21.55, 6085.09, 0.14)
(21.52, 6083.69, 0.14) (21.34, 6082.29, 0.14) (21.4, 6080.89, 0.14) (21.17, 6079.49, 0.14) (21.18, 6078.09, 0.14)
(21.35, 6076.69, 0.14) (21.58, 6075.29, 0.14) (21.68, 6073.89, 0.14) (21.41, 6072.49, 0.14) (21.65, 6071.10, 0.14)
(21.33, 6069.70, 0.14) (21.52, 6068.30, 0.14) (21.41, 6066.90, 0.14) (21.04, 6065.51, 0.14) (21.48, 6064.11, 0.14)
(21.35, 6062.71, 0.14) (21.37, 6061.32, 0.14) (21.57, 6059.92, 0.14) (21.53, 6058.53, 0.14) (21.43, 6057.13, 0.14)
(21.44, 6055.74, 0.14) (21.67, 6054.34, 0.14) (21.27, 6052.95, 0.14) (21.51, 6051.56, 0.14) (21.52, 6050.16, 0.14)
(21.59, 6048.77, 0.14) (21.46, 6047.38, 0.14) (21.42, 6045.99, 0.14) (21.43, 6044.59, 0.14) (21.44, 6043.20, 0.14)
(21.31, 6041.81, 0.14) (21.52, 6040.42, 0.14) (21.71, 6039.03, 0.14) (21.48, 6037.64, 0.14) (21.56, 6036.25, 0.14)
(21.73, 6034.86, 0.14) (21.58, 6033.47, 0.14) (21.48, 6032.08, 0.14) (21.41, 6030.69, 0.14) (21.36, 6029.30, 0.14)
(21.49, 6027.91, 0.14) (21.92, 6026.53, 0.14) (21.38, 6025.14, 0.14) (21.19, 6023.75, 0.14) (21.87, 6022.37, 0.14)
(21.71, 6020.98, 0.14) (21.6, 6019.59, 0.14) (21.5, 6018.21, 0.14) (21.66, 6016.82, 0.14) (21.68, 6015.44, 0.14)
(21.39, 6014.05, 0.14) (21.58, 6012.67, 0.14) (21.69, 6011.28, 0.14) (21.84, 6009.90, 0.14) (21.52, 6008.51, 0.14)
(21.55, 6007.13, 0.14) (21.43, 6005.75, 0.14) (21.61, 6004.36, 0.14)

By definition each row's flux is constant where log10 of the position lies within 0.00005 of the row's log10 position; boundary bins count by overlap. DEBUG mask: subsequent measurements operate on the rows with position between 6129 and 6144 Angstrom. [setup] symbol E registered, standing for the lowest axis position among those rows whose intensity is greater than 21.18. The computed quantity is 6130.09 Angstrom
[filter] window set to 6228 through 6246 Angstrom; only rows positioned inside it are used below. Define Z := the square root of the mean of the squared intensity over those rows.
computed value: 20.57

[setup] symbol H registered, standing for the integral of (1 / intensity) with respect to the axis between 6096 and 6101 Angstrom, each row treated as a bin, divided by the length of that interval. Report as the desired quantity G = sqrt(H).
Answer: 0.216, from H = 0.0468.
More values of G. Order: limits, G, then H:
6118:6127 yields 0.218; 0.0476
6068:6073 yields 0.216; 0.0466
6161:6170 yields 0.221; 0.0489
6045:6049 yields 0.216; 0.0465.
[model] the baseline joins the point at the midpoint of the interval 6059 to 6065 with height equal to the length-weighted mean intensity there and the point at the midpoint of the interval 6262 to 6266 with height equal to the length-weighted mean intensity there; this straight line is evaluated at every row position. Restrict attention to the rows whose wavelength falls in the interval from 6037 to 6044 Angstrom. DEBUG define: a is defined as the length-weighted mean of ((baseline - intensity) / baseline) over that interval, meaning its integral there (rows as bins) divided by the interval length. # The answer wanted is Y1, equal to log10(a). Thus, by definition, -2.7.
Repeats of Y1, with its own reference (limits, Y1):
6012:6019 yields -2.4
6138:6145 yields -2.0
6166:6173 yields -1.8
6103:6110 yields -2.3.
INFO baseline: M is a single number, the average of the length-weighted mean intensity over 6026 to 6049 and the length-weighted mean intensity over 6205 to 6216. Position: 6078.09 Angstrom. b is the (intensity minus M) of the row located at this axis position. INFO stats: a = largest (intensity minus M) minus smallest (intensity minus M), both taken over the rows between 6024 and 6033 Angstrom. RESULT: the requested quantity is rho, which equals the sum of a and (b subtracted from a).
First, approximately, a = 0.56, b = 0.07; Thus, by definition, 1.1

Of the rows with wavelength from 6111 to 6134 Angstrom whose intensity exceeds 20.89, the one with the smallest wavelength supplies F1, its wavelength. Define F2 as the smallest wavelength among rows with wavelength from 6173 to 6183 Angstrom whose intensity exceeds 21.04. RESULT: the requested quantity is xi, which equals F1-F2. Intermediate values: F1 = 6111.77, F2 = 6179.70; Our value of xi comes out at -67.9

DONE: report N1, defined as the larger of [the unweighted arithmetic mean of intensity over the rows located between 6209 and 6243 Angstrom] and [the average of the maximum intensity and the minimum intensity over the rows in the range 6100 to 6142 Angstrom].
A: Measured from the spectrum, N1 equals 20.9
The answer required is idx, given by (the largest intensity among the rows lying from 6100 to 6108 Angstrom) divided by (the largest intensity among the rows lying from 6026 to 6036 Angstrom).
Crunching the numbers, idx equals 0.98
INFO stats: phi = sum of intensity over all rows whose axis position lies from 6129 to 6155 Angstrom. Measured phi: 377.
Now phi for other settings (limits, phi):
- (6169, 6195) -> 374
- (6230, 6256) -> 370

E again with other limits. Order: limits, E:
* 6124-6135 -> 6124.45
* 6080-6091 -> 6080.89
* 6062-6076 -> 6062.71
